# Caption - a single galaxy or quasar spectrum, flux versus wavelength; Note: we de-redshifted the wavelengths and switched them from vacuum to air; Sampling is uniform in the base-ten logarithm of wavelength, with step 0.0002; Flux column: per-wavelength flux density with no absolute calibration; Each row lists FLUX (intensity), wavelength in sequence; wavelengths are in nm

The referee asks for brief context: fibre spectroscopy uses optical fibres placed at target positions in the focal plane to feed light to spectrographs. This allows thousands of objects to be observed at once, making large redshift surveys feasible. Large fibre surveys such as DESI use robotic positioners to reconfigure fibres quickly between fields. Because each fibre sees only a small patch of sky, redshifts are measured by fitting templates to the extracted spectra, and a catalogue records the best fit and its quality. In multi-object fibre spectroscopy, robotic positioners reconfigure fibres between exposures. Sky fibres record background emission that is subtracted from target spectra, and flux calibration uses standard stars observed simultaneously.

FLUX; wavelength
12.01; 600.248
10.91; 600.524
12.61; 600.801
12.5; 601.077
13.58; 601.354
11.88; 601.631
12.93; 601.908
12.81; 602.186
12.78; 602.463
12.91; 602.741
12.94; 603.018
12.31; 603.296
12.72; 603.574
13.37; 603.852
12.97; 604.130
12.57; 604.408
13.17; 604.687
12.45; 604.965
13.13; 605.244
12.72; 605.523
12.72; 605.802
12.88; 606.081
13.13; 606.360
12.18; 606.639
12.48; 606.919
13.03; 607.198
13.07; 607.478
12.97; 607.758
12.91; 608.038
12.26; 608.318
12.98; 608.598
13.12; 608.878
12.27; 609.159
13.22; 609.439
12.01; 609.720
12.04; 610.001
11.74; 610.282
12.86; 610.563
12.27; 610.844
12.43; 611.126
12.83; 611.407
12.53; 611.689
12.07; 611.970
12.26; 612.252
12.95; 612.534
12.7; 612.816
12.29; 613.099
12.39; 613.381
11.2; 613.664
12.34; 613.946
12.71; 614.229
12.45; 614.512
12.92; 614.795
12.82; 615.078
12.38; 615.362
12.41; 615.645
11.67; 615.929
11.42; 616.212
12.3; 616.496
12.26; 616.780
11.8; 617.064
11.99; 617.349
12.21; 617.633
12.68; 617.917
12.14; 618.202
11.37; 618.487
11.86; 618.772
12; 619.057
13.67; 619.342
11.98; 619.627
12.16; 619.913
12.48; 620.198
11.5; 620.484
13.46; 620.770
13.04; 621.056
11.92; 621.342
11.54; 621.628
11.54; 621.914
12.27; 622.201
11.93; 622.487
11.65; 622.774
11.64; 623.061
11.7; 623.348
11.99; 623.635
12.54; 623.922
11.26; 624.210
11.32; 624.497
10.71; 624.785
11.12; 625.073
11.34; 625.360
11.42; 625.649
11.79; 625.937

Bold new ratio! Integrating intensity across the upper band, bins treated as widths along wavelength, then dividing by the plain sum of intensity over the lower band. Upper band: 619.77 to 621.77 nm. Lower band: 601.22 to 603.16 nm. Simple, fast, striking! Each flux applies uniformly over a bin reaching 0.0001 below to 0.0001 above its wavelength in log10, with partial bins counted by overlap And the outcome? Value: 0.274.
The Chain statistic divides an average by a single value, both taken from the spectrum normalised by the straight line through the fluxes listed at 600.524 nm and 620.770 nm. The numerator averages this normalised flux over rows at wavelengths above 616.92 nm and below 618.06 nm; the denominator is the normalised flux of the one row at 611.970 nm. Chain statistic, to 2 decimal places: 0.95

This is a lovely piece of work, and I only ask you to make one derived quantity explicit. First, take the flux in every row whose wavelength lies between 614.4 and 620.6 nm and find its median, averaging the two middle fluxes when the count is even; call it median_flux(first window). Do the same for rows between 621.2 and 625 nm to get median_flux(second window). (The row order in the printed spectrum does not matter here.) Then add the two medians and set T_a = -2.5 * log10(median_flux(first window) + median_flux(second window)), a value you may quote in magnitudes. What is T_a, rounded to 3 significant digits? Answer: -3.44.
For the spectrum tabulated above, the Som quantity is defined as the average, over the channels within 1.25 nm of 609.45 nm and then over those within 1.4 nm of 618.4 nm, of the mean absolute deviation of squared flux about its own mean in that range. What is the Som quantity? 11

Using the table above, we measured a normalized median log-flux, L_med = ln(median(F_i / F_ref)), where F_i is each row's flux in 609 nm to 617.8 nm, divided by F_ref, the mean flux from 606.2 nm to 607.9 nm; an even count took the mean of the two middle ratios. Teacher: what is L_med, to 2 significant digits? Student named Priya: -0.041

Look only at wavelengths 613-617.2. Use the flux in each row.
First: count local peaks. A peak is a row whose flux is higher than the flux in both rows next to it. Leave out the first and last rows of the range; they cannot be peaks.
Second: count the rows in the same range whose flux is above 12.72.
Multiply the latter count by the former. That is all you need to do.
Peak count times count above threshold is 10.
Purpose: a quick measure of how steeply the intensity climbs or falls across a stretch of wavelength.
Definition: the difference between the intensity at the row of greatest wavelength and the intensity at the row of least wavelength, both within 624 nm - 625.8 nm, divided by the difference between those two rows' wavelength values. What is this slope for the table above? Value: 0.11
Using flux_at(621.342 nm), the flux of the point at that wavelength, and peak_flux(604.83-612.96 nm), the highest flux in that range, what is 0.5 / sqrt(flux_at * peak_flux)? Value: 0.0398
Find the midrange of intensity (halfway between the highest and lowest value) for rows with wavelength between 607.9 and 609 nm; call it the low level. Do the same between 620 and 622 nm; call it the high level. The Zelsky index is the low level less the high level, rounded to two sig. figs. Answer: 0.21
